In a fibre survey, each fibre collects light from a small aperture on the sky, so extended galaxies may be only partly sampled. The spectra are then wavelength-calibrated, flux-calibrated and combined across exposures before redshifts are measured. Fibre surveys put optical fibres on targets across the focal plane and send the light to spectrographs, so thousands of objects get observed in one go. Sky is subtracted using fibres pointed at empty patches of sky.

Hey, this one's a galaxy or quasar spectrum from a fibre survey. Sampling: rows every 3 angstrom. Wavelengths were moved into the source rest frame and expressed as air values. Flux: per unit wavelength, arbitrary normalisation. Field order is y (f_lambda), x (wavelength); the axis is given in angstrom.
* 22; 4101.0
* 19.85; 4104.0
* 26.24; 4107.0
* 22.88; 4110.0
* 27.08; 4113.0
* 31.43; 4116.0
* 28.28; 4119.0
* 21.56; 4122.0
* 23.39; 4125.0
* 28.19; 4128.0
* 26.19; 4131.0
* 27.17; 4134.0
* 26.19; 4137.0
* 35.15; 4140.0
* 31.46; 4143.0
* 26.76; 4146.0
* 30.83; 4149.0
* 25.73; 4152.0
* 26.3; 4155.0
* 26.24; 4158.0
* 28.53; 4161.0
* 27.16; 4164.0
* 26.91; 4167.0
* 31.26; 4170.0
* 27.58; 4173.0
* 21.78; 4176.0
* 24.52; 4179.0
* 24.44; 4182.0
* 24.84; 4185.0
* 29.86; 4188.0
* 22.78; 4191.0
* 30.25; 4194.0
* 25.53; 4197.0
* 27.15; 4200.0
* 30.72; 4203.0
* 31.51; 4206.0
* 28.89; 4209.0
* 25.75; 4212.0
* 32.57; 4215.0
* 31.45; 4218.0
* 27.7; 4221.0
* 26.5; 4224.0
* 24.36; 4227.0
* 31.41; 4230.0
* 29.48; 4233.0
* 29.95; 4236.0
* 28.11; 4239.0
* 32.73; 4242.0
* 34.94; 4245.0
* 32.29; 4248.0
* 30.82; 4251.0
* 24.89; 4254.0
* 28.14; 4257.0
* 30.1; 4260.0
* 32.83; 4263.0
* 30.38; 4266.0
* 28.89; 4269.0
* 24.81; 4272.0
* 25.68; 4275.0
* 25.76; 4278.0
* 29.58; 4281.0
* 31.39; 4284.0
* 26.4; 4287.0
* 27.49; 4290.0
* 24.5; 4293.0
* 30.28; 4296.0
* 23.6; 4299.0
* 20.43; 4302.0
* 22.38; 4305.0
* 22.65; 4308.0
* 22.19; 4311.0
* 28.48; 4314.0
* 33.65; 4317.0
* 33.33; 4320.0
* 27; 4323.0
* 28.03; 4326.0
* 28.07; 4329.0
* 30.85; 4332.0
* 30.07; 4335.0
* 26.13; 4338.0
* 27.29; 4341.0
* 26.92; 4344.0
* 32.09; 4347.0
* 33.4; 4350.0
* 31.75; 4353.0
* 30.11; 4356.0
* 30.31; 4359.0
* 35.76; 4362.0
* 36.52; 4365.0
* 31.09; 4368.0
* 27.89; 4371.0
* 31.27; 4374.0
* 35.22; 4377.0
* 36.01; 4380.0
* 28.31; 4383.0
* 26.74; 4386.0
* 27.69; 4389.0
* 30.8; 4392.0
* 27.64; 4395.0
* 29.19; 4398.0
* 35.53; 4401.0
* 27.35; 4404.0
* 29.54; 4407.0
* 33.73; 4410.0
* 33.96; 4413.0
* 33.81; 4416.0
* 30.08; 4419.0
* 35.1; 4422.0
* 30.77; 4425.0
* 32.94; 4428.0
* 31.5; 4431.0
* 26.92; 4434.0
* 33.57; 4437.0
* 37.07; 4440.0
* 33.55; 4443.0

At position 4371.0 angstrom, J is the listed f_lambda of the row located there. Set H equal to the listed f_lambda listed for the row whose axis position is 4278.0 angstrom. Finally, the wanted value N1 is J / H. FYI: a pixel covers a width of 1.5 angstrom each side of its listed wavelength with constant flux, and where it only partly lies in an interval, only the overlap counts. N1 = 1.08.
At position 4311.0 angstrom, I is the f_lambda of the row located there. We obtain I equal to 22.19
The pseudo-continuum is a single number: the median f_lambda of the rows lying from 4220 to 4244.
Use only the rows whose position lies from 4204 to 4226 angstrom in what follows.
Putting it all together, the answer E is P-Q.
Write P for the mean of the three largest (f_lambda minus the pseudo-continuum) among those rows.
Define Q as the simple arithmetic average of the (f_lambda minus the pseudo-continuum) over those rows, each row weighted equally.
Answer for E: 2.65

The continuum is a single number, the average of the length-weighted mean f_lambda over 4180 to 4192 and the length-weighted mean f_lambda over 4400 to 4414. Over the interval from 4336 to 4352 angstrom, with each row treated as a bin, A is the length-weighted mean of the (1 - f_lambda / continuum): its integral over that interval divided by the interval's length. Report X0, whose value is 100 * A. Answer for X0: -2.0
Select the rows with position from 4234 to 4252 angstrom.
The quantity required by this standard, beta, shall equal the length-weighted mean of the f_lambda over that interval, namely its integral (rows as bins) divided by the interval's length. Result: 31.4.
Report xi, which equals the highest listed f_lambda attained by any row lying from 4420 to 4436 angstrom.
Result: 35.1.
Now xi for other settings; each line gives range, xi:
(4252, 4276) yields 32.83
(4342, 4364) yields 35.76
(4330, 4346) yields 30.85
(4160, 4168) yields 28.53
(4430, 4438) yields 33.57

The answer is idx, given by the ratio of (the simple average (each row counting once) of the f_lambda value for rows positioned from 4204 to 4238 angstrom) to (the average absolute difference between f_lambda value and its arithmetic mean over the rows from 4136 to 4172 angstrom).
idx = 12.0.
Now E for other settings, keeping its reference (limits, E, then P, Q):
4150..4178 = 2.29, 0.3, -2.0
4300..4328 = 5.36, 3.0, -2.3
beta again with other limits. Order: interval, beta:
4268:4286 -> 27.6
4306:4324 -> 27.8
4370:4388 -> 30.9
